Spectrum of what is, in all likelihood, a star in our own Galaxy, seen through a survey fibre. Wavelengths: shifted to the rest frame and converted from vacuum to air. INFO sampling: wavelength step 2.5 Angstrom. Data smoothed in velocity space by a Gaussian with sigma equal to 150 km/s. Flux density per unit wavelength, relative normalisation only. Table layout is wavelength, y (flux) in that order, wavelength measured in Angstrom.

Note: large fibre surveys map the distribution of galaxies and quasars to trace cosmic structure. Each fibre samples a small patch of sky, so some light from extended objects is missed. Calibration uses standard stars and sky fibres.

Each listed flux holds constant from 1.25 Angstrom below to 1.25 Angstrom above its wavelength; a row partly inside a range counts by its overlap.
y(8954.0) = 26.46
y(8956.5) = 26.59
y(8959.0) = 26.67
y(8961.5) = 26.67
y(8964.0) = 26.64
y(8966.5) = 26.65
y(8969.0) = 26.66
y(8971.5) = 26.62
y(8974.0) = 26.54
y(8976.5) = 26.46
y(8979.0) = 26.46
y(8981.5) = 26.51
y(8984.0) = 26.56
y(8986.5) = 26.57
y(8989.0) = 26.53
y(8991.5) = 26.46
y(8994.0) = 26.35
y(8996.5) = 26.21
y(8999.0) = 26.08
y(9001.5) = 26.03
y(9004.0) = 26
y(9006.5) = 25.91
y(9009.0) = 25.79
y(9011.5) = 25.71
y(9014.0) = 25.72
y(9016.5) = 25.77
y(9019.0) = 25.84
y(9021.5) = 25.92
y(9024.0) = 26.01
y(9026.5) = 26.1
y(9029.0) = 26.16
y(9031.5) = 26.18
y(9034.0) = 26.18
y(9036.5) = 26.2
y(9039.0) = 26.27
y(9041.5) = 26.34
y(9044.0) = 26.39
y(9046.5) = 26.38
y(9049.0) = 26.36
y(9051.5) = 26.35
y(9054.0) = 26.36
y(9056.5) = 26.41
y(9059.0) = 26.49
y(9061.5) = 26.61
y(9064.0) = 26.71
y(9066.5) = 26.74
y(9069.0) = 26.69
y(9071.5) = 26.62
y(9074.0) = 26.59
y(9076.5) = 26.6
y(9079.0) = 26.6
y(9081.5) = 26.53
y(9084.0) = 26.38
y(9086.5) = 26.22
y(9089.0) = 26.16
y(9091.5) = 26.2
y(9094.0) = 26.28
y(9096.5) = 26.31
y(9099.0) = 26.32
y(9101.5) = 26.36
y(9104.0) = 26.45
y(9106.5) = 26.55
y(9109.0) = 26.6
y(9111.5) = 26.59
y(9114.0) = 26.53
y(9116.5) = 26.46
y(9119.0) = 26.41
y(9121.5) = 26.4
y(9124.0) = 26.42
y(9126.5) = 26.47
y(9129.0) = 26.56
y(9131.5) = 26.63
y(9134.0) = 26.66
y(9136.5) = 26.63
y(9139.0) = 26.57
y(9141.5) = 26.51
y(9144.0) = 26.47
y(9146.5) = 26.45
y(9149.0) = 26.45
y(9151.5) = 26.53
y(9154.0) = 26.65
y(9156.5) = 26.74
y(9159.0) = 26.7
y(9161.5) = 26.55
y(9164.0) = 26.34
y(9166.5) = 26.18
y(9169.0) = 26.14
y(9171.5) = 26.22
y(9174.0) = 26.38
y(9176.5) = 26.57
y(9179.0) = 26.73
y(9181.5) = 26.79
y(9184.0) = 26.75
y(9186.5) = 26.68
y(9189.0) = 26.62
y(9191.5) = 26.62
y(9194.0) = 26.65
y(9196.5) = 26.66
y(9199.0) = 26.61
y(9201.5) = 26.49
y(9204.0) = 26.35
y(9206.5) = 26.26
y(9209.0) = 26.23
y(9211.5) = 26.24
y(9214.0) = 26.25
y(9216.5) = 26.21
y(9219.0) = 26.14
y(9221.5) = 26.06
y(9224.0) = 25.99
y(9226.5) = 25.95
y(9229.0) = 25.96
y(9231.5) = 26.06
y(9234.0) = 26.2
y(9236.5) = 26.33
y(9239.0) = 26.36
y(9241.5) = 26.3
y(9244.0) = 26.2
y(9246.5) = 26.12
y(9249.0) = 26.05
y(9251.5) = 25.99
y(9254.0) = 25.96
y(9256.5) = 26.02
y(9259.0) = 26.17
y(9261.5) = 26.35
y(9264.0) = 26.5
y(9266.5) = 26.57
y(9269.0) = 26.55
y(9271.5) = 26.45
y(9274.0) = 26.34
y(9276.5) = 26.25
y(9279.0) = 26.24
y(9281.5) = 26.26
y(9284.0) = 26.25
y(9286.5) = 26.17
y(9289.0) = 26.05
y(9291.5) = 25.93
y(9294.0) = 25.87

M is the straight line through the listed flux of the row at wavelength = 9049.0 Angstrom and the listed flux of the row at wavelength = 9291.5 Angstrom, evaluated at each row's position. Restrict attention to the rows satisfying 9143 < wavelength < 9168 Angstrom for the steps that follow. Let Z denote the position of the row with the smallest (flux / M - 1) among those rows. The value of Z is 9166.5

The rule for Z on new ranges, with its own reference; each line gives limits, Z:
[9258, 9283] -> 9259.0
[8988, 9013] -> 9011.5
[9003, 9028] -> 9011.5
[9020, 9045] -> 9021.5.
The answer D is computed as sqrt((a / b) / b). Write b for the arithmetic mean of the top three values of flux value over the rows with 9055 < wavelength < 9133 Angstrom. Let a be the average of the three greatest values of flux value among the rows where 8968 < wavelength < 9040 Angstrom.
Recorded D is 0.193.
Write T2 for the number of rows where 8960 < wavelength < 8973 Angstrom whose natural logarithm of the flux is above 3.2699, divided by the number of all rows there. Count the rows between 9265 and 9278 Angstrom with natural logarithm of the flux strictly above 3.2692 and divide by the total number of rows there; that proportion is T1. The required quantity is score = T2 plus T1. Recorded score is 1.80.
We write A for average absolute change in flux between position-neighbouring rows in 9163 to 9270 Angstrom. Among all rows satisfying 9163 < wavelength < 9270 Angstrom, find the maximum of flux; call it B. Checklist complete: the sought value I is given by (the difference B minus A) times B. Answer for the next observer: 716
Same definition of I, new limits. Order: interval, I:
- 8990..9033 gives 698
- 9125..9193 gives 716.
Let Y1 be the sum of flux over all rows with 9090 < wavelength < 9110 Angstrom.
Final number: 211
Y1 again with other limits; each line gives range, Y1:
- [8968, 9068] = 1051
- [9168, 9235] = 712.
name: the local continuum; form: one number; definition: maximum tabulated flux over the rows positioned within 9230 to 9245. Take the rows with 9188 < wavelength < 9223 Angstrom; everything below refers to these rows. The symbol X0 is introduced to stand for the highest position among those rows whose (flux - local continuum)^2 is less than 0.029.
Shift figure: 9216.5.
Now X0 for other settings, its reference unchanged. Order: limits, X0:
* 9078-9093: 9091.5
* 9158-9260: 9244.0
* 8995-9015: 8996.5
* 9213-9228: 9216.5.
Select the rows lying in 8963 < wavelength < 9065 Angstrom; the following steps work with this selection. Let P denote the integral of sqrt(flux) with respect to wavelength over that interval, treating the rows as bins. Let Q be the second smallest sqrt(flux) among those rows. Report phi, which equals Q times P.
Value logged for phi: 2652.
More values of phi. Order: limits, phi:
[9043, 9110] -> 1764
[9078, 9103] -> 657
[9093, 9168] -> 1979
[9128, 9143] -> 399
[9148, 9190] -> 1107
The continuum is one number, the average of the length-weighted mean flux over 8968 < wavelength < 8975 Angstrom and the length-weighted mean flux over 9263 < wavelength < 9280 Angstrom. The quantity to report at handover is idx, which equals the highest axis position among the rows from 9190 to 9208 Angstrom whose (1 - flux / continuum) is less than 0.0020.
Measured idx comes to 9201.5 Angstrom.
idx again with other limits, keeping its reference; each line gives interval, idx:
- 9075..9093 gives 9081.5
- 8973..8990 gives 8989.0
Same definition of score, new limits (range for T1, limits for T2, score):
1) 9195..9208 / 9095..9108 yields 1.80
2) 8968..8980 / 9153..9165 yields 2.00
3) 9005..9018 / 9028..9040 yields 0.00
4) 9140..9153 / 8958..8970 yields 2.00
